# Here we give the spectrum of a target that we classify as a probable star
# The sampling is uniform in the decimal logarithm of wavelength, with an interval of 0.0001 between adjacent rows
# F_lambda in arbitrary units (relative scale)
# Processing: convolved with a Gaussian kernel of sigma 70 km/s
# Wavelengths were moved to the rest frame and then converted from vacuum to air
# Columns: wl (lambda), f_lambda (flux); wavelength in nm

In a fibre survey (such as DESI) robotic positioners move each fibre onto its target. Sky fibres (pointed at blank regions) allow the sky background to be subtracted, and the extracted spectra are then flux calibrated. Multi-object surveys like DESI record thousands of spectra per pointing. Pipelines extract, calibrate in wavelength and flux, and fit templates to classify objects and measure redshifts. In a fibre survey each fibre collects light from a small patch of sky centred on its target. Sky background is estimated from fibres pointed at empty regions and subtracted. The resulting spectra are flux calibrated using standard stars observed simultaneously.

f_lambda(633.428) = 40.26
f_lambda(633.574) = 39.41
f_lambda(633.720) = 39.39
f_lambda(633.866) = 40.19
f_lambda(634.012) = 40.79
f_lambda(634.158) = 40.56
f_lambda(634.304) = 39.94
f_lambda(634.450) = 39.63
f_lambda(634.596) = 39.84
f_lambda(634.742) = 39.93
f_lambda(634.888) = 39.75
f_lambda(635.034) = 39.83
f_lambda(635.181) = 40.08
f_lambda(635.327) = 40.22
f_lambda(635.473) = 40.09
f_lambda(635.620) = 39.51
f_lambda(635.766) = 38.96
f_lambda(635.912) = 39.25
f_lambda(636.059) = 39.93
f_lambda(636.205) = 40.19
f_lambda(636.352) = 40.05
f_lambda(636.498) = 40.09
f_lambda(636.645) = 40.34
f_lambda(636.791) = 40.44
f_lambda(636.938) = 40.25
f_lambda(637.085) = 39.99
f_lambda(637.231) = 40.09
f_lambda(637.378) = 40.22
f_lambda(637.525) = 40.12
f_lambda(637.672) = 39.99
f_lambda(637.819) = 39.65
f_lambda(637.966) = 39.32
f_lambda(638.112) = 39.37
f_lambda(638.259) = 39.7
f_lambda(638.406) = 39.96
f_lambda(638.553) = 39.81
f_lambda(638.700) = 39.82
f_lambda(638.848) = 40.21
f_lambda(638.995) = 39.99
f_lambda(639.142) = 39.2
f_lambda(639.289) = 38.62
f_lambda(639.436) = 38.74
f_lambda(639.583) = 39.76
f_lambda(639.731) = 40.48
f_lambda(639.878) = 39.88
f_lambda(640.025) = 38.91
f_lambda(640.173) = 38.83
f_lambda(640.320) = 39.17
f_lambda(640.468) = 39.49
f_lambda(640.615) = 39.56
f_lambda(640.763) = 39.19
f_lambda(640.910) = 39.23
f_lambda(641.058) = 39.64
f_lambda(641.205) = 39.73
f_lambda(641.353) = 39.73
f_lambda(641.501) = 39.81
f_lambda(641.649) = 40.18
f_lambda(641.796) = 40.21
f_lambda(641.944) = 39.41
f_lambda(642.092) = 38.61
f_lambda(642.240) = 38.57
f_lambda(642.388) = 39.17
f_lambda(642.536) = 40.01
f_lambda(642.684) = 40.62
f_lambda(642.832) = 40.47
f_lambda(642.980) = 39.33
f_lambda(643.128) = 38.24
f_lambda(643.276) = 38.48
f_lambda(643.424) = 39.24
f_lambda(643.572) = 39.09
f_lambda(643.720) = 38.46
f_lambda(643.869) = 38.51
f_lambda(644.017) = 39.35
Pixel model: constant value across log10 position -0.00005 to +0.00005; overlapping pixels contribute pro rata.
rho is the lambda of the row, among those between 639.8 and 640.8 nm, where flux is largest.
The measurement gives 639.878 nm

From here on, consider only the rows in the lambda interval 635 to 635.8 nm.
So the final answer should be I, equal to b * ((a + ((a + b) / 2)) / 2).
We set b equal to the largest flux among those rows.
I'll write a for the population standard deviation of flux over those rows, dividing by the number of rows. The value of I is 417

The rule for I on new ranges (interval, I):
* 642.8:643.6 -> 431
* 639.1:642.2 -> 425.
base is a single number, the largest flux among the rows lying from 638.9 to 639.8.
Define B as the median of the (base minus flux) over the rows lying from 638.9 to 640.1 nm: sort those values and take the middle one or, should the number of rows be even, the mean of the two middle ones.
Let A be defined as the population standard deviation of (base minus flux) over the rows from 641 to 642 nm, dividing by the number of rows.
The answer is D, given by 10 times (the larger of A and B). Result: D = 10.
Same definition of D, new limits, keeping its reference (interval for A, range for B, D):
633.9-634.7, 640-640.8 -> 13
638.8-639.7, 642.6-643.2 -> 6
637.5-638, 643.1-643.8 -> 20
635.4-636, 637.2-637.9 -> 4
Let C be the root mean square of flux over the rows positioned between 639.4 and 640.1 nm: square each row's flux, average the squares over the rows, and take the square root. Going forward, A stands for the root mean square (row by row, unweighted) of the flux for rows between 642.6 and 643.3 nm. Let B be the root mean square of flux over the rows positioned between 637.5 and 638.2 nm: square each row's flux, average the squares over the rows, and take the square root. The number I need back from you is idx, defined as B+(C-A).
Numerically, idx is 39.8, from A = 39.4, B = 39.7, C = 39.6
